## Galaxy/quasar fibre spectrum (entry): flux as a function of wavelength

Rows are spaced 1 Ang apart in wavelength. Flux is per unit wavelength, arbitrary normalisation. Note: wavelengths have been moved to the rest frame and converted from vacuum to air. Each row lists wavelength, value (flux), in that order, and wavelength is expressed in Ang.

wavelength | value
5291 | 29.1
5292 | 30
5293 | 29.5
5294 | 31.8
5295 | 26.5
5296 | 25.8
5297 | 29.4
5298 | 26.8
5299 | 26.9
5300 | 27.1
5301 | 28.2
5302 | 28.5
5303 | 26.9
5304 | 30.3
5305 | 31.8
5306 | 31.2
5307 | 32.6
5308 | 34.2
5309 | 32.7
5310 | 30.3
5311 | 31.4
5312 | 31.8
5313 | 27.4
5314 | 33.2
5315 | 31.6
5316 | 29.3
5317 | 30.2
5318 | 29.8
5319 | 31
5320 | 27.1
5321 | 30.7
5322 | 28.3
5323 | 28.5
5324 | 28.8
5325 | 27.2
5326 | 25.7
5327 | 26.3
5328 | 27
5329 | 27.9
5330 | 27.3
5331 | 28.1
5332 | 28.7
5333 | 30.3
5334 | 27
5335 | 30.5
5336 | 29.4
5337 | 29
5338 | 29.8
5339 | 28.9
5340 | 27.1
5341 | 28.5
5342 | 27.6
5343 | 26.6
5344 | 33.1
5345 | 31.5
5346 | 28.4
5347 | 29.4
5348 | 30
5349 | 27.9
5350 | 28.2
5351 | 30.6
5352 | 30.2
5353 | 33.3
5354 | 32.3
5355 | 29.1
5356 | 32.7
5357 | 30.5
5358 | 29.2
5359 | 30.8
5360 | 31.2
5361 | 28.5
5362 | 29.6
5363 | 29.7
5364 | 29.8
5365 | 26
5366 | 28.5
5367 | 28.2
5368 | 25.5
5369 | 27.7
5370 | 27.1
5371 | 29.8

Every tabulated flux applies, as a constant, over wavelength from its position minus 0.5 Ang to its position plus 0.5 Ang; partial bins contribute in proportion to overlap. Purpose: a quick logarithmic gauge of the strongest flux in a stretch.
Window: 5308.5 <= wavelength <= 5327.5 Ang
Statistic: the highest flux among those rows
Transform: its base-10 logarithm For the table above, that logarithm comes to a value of 1.52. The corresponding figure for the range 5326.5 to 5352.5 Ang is 1.52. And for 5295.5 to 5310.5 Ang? 1.53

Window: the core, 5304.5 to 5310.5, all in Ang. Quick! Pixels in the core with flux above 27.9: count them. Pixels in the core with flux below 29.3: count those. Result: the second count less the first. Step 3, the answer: -6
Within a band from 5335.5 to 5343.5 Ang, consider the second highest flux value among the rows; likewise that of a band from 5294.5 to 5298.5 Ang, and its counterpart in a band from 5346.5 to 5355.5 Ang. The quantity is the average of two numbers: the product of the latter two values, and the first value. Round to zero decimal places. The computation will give 448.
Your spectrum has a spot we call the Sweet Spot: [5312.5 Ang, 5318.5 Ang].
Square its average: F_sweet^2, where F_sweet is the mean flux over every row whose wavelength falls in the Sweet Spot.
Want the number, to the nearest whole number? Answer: 915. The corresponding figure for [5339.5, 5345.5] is 845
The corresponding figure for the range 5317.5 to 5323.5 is 855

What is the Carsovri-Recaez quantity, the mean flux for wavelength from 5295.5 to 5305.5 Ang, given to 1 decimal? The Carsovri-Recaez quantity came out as 28.2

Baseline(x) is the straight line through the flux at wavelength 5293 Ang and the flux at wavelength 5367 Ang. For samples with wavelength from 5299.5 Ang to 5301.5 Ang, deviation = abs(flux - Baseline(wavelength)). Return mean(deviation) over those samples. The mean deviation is 1.7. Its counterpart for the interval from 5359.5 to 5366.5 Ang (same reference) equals 1.4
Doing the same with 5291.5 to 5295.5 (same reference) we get 1.4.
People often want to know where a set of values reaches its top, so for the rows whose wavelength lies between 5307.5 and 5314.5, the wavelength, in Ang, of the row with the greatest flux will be 5308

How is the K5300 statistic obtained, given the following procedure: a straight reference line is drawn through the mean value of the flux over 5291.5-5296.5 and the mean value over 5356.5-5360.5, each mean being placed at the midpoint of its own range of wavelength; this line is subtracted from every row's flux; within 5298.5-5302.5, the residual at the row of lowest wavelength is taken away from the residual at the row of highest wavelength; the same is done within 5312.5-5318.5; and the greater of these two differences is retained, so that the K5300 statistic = 2.3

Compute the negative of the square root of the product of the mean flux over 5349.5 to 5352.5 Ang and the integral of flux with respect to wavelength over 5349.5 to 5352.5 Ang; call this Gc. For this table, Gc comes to -51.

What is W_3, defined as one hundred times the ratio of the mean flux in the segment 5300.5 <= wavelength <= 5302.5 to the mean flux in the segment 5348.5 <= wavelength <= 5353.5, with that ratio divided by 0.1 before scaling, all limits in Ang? 944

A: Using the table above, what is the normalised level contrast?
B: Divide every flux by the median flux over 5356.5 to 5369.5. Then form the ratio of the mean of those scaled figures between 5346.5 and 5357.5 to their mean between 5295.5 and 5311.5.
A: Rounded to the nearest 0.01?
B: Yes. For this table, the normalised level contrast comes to 1.03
